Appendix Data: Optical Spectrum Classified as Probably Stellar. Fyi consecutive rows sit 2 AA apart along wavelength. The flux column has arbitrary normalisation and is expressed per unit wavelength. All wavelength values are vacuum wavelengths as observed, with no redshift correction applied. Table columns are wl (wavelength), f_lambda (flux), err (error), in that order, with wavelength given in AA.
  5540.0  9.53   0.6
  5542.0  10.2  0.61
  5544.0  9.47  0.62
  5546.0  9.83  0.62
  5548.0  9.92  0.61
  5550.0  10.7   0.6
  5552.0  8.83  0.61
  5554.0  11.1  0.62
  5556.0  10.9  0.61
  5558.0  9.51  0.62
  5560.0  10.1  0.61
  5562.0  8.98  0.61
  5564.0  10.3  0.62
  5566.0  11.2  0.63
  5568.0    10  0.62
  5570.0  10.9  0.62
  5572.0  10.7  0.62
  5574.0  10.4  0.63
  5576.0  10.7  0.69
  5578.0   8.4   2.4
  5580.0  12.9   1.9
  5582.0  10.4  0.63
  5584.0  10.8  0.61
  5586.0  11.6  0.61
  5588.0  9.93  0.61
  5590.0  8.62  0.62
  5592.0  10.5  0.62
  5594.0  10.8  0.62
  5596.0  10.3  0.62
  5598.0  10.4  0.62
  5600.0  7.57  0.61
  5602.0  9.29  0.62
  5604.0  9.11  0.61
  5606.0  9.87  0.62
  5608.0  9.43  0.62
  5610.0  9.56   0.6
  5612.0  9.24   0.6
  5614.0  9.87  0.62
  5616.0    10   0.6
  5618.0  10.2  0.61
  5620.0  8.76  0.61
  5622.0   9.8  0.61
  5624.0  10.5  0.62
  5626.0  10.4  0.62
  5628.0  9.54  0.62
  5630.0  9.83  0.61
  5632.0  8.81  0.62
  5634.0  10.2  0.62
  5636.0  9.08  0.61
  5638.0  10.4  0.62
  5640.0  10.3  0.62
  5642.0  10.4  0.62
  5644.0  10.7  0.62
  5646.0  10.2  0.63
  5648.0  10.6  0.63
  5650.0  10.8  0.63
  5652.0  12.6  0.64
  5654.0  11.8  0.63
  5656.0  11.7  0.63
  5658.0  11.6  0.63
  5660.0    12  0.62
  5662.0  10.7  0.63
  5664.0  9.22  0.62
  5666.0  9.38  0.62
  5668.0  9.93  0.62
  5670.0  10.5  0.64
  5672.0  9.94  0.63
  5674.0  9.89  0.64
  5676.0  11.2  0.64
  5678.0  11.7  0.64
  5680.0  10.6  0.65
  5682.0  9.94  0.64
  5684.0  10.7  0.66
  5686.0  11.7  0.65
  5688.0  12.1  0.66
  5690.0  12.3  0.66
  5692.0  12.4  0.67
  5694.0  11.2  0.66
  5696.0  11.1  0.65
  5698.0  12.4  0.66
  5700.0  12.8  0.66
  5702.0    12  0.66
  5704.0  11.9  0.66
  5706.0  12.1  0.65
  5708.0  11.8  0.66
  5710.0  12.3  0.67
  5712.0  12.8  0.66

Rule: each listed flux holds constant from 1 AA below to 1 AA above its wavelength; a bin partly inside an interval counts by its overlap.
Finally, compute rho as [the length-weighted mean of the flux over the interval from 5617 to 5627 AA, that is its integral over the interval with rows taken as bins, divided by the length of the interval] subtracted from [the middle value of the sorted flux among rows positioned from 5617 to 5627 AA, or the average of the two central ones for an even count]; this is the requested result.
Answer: 0.27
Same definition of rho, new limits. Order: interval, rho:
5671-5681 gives -0.07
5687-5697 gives 0.28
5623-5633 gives 0.01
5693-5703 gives 0.10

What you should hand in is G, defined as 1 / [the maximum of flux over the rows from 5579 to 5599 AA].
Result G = 0.078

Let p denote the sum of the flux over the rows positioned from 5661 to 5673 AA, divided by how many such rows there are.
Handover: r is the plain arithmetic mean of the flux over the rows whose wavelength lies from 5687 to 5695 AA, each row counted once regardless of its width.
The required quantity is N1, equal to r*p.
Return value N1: 119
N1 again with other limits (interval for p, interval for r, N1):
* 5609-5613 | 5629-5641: 92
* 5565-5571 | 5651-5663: 126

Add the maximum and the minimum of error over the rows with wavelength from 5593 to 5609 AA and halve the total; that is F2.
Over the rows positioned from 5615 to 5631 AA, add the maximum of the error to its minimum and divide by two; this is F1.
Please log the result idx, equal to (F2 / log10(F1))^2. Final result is 8.2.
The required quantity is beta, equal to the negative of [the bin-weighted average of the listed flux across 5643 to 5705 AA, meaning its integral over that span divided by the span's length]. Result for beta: -11.1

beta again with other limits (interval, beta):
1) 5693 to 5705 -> -11.9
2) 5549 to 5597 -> -10.4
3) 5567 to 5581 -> -10.6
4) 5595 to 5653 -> -9.9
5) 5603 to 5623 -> -9.6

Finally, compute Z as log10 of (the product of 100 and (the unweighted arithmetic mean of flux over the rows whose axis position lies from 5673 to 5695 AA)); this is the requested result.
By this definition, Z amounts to 3.05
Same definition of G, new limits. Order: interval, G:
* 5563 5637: 0.078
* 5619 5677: 0.079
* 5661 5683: 0.085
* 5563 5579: 0.089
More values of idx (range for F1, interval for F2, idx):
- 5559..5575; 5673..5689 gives 9.8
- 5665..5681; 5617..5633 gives 9.7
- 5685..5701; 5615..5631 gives 11.4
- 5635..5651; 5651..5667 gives 9.2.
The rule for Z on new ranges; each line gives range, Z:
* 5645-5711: 3.05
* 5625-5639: 2.99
